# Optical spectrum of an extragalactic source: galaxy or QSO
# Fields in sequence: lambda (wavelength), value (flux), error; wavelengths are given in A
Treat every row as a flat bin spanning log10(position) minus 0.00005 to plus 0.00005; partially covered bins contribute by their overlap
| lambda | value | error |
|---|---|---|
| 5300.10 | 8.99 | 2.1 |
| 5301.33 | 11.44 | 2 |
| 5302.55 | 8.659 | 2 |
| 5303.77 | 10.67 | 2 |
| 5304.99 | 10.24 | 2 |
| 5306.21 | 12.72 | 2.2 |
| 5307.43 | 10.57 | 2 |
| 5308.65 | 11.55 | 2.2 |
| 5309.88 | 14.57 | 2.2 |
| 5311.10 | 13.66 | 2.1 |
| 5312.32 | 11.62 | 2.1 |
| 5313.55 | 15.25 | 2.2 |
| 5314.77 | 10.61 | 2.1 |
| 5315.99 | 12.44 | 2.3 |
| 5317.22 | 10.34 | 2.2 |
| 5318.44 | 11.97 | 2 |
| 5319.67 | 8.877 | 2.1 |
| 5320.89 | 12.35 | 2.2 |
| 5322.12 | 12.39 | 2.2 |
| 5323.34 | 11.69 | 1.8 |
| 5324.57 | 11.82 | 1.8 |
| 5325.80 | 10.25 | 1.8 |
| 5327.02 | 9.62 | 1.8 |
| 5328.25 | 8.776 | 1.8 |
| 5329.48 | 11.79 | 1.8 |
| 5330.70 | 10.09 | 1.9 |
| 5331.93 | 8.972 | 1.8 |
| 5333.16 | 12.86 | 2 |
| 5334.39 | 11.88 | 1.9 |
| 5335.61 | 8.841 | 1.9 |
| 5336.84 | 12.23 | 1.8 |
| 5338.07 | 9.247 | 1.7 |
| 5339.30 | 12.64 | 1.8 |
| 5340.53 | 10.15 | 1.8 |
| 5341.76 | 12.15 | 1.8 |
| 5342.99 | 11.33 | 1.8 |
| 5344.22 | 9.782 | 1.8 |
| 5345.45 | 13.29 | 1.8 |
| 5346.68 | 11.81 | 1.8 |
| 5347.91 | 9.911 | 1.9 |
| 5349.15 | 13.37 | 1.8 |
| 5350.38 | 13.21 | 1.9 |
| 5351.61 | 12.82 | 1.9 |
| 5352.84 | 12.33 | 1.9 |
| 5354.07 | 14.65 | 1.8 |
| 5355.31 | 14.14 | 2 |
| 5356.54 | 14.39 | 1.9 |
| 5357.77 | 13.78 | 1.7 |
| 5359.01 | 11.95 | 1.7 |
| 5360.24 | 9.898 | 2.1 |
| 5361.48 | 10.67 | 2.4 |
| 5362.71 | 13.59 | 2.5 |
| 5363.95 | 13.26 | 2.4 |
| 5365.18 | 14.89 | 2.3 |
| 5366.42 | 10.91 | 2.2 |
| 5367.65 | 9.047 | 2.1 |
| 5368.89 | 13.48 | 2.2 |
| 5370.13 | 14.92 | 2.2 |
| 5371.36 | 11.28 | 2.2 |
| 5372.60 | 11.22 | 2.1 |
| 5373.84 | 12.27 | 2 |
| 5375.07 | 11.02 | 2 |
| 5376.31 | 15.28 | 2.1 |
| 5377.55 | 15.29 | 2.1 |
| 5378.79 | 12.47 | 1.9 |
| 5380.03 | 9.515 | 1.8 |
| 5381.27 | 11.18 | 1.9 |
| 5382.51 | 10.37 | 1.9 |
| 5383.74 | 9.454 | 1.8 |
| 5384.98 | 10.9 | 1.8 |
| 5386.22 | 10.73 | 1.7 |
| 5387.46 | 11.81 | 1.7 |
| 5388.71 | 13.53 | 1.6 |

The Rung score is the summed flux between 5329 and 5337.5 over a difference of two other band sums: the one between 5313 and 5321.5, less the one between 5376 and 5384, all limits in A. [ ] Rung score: -45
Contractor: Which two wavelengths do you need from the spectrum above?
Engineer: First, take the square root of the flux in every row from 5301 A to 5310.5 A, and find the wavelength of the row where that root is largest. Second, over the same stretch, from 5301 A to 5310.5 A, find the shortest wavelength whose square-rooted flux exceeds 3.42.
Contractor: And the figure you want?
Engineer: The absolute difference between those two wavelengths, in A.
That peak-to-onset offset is 3.7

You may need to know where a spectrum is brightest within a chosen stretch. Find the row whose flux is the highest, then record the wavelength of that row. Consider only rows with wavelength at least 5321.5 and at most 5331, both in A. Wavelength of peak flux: 5322.12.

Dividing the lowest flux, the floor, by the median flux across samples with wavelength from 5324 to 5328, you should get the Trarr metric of 0.939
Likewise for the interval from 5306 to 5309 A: 0.915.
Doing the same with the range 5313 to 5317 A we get 0.853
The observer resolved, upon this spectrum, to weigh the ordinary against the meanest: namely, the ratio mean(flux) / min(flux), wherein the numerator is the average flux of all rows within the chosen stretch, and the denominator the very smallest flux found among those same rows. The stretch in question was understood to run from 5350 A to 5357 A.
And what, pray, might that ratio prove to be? 1.10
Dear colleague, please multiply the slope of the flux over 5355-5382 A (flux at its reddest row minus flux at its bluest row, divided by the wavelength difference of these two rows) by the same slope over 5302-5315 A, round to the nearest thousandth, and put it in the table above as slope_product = -0.018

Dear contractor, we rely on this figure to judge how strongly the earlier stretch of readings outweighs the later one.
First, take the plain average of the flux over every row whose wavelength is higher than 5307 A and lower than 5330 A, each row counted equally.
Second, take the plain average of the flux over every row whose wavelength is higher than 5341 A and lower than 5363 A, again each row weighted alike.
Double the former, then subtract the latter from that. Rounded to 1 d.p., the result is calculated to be 10.8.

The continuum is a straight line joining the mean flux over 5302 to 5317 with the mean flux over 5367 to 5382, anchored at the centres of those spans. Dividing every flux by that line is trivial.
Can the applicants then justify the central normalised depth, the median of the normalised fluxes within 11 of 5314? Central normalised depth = 0.98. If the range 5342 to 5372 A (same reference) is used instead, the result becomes 1.07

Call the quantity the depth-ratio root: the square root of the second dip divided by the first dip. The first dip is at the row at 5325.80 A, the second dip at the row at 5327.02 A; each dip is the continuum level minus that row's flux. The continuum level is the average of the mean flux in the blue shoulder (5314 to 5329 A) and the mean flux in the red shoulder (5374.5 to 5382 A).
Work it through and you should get 1.2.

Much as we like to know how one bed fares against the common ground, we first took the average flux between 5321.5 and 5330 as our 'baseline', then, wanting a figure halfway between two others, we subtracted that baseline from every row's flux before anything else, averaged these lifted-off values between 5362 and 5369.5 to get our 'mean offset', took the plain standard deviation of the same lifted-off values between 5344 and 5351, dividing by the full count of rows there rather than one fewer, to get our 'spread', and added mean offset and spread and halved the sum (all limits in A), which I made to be 1.58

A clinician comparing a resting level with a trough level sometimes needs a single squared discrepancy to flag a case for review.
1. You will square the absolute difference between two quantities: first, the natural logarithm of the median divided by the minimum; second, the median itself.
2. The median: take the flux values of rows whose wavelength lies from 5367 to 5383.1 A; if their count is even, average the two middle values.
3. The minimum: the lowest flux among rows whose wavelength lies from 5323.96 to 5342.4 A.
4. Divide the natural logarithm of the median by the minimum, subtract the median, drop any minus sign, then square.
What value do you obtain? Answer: 121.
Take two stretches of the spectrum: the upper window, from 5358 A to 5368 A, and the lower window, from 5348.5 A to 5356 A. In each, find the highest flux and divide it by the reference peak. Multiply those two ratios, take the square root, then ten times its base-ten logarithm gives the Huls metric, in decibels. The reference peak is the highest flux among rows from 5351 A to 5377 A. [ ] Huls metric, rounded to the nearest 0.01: -0.15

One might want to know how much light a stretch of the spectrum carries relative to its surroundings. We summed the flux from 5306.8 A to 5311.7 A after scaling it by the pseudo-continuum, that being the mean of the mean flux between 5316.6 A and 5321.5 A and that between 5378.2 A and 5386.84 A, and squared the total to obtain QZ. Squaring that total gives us 22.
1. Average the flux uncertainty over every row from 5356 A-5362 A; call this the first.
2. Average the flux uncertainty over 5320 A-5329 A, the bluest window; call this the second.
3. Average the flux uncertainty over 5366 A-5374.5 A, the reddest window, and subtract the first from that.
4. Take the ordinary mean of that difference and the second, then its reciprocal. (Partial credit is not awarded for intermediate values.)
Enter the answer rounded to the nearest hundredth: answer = 0.95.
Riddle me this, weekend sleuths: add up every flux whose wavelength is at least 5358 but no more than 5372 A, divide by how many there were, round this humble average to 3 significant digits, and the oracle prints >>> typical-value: 12.2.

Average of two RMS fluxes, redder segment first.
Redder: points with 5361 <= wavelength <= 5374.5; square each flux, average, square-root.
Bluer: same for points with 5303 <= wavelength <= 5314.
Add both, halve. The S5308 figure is 12.4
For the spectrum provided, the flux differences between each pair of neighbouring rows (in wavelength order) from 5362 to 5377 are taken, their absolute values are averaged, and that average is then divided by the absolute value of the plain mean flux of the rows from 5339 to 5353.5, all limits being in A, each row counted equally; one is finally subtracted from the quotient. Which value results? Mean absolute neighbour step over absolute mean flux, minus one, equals -0.82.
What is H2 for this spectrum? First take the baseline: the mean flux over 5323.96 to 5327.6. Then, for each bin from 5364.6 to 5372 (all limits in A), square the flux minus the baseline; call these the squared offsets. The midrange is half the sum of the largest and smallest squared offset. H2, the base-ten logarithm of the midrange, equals 1.0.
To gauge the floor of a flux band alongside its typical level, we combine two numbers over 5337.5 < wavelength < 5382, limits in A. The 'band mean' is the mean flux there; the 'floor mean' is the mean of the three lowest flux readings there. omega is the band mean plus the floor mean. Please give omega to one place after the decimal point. 21.5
